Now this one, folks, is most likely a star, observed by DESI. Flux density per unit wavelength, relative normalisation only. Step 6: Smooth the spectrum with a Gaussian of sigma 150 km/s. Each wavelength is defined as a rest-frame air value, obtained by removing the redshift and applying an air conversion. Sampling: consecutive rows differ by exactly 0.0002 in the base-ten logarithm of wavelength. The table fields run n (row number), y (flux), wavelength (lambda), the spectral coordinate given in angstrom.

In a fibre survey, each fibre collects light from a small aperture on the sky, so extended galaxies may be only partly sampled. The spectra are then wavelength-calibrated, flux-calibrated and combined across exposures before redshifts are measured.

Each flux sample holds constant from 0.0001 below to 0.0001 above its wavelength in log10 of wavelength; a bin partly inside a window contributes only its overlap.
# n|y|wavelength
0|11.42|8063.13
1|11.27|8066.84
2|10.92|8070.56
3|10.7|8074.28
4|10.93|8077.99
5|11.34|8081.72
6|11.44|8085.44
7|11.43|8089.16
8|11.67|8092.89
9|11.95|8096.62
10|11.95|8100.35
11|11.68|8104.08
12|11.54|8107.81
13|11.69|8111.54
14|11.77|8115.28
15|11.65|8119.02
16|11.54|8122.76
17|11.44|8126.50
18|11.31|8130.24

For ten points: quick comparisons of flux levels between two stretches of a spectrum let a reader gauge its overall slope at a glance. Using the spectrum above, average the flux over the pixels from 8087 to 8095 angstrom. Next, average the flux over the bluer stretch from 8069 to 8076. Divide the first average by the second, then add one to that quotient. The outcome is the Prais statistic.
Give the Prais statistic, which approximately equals 2.07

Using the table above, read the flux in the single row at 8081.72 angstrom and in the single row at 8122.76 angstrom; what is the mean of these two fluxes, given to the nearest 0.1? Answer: 11.4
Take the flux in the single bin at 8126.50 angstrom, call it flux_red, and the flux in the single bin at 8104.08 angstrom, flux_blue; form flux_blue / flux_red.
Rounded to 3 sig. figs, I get 1.02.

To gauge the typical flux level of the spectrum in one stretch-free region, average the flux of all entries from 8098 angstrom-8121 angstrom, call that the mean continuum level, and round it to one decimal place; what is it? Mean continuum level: 11.7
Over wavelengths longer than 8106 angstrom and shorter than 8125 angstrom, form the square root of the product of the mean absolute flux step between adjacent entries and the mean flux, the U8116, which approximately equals 1.2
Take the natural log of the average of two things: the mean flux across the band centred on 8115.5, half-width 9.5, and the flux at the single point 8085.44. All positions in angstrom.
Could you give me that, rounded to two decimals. 2.45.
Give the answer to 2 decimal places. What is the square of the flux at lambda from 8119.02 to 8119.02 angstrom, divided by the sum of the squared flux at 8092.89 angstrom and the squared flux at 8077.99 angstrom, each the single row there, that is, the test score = 0.53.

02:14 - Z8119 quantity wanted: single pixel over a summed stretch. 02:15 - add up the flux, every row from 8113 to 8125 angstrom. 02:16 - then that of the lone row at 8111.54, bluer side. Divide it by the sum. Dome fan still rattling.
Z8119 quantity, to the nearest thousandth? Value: 0.334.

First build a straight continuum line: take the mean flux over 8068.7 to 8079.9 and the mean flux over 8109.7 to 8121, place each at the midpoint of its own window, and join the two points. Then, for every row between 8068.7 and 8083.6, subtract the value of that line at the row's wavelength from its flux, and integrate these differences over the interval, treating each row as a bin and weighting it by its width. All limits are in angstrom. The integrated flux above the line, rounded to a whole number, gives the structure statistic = 1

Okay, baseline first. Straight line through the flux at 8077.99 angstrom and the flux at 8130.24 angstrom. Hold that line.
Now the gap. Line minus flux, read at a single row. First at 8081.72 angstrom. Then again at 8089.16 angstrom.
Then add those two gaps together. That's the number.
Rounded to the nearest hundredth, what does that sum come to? -0.80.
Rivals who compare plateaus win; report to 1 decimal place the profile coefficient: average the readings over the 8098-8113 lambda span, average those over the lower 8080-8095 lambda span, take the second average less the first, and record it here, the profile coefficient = -0.2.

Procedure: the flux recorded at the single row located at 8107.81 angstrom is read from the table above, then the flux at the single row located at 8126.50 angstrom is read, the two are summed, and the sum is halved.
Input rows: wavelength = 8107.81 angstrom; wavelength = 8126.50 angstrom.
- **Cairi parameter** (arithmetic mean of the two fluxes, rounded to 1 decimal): 11.5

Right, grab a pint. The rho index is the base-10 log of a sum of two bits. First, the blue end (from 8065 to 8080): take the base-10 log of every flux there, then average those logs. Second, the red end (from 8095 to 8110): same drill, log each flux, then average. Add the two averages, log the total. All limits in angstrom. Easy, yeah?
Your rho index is 0.3244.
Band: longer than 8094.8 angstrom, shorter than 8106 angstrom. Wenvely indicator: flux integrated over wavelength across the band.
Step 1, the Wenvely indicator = 133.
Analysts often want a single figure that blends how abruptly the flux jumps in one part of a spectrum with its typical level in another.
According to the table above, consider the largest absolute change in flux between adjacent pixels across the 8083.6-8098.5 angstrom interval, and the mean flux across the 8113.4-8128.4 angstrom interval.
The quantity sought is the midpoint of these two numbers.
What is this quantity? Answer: 5.94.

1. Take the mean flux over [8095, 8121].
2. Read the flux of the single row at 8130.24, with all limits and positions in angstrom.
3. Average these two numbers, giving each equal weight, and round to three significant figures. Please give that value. 11.5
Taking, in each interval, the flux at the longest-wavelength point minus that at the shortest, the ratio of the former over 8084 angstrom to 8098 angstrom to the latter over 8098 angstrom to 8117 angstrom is -2.8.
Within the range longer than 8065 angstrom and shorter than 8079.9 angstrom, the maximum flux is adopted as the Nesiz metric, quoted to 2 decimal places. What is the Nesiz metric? 11.27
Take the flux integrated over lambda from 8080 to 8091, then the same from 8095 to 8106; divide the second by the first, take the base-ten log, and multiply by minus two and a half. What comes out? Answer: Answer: 0.0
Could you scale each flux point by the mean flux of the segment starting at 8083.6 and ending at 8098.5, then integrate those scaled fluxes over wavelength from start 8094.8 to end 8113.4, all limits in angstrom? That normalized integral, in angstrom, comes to 19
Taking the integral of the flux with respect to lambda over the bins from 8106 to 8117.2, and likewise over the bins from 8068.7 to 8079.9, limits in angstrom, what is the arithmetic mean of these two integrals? 126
